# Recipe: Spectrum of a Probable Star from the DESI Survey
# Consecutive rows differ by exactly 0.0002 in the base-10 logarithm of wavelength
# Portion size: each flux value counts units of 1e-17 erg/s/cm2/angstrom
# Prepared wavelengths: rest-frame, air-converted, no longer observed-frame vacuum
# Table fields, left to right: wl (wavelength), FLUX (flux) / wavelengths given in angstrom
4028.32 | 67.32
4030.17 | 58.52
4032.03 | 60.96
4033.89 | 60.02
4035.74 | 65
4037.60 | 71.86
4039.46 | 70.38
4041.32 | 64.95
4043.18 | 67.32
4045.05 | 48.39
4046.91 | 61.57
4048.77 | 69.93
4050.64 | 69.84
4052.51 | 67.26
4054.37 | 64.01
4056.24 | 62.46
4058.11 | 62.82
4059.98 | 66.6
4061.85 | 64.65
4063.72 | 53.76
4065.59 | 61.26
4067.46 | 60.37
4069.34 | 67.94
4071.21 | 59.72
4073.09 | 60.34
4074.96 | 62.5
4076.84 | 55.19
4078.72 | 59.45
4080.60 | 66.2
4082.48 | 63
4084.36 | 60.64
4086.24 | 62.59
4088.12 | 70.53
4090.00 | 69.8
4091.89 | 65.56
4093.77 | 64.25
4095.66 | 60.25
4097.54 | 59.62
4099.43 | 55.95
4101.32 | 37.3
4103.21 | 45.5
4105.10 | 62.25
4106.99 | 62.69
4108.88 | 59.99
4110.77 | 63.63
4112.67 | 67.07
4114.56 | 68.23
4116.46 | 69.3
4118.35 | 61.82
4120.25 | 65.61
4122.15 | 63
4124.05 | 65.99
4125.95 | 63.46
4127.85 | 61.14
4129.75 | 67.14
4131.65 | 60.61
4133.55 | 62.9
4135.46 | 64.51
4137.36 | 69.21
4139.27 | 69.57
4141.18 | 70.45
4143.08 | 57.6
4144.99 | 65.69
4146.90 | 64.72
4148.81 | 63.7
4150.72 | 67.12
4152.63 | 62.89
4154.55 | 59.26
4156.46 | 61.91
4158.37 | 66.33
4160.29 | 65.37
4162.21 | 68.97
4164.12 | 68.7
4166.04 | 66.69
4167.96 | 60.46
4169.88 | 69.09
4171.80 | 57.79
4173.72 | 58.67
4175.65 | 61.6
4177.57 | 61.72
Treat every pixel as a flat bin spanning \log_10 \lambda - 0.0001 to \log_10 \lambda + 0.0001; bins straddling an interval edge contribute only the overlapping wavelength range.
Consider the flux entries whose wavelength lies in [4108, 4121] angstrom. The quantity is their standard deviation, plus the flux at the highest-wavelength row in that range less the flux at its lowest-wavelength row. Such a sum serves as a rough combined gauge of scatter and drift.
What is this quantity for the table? 9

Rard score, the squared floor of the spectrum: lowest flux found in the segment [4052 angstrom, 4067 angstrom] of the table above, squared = 2890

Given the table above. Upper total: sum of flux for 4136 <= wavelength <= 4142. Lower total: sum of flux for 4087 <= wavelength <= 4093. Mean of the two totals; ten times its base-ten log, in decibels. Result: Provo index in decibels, 23.2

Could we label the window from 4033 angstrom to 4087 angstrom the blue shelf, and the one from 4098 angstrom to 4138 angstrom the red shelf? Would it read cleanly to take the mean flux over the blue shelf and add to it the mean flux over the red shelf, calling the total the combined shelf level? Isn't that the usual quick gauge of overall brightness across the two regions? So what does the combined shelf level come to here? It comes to 125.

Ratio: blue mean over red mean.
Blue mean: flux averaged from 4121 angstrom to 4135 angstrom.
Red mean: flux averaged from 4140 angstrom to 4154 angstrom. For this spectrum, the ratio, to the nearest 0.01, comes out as 0.98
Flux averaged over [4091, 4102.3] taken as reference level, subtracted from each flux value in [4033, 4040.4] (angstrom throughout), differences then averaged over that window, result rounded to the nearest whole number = 10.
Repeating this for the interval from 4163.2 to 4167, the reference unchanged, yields 11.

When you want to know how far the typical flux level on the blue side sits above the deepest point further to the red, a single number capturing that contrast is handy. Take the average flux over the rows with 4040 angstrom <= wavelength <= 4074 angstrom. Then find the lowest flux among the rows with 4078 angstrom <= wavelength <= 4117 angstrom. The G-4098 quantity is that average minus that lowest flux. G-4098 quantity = 26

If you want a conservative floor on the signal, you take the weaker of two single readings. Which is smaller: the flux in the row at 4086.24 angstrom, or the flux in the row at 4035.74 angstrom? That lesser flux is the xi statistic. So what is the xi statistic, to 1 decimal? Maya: 62.6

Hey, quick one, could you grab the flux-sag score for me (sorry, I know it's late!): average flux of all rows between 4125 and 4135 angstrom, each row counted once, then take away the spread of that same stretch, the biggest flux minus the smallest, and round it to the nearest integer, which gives 57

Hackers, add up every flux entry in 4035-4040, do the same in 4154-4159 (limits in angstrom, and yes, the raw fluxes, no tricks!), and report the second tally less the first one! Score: -20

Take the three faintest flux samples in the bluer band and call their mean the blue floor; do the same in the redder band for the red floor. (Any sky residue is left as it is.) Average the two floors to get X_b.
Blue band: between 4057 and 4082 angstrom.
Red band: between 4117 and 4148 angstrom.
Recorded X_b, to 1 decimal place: 58.0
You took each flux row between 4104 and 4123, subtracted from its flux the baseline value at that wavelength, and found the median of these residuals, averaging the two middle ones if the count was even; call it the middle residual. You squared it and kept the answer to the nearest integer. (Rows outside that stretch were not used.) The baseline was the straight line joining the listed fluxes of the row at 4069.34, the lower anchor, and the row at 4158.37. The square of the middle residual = 14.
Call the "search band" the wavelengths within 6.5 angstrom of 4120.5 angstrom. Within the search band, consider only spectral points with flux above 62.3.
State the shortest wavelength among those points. 4114.56 angstrom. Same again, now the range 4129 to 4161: 4129.75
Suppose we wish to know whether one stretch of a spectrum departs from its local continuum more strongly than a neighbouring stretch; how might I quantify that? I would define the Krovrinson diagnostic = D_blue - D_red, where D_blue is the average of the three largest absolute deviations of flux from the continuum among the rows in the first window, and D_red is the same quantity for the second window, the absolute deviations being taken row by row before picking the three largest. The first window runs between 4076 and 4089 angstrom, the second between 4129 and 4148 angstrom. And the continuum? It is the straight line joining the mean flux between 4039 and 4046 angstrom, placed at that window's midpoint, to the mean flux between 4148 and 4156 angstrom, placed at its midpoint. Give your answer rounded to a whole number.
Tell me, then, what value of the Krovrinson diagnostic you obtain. 0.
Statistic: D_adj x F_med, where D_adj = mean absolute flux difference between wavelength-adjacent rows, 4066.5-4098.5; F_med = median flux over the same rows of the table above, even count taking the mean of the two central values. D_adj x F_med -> 247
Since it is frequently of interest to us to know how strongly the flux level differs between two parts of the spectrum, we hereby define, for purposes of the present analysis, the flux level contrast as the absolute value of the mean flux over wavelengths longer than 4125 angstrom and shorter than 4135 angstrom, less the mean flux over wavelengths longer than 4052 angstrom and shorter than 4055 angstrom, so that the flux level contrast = 2.6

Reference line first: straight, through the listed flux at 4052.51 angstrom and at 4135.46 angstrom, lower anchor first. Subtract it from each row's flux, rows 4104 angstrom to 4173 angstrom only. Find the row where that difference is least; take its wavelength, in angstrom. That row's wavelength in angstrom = 4143.08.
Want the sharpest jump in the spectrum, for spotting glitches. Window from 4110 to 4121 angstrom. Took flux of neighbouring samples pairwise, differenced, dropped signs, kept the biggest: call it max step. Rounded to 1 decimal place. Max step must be 7.5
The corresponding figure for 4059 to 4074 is 10.9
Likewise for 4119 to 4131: 6.0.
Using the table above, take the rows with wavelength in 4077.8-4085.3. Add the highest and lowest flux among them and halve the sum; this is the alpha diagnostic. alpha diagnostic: 62.8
